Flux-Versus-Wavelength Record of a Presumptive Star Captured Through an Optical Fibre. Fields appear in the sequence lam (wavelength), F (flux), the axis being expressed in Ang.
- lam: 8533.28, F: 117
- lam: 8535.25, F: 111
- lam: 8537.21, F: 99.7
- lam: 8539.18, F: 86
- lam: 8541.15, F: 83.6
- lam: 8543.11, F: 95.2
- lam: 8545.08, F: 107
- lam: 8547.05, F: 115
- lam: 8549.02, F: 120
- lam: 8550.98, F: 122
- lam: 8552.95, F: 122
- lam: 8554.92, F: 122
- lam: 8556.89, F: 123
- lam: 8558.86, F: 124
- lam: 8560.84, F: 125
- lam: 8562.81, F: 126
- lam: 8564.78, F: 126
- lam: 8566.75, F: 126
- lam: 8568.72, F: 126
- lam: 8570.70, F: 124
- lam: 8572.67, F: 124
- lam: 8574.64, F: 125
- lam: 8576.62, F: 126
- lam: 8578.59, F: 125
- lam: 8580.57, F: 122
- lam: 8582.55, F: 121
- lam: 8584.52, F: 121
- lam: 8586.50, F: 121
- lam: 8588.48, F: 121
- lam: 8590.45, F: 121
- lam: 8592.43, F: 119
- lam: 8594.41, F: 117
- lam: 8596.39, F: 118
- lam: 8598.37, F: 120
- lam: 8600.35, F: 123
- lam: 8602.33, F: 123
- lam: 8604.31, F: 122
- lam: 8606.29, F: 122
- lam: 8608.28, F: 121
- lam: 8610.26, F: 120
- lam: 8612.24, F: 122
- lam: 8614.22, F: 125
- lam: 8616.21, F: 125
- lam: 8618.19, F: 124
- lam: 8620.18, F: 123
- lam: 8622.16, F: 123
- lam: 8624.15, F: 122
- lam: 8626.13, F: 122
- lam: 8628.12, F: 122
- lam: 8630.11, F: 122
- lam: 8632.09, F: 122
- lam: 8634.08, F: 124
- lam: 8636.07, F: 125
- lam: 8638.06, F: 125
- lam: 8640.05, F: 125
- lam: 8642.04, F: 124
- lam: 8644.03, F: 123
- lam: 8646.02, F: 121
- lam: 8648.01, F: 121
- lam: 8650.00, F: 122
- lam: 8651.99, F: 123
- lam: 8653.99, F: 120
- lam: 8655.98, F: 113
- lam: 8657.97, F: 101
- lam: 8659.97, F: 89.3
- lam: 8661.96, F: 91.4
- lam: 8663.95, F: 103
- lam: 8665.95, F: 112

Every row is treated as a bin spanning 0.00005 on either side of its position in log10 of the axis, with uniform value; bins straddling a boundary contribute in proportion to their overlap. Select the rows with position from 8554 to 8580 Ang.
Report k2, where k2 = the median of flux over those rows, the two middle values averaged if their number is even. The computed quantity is 125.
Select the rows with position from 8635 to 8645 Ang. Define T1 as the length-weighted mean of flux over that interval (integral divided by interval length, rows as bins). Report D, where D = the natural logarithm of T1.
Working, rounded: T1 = 124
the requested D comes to 4.82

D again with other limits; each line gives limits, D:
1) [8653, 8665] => 4.63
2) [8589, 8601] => 4.78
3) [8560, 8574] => 4.83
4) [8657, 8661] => 4.55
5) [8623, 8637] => 4.81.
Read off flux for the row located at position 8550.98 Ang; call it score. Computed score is 122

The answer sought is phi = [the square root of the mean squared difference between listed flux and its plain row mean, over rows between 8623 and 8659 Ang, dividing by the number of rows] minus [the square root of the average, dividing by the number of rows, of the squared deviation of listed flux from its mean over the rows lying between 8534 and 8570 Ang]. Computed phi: -8.3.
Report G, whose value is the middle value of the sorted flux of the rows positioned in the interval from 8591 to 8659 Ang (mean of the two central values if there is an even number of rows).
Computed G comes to 122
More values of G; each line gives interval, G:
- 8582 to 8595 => 121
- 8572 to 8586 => 124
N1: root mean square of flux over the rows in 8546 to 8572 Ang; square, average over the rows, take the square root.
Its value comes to 123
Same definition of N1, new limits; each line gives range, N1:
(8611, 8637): 123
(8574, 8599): 121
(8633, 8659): 121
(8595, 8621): 122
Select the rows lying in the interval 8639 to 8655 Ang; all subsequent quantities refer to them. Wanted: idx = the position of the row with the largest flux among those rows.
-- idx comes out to 8640.05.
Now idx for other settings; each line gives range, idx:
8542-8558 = 8556.89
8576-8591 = 8576.62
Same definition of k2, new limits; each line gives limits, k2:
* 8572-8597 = 121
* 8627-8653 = 123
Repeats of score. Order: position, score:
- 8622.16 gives 123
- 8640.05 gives 125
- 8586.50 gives 121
